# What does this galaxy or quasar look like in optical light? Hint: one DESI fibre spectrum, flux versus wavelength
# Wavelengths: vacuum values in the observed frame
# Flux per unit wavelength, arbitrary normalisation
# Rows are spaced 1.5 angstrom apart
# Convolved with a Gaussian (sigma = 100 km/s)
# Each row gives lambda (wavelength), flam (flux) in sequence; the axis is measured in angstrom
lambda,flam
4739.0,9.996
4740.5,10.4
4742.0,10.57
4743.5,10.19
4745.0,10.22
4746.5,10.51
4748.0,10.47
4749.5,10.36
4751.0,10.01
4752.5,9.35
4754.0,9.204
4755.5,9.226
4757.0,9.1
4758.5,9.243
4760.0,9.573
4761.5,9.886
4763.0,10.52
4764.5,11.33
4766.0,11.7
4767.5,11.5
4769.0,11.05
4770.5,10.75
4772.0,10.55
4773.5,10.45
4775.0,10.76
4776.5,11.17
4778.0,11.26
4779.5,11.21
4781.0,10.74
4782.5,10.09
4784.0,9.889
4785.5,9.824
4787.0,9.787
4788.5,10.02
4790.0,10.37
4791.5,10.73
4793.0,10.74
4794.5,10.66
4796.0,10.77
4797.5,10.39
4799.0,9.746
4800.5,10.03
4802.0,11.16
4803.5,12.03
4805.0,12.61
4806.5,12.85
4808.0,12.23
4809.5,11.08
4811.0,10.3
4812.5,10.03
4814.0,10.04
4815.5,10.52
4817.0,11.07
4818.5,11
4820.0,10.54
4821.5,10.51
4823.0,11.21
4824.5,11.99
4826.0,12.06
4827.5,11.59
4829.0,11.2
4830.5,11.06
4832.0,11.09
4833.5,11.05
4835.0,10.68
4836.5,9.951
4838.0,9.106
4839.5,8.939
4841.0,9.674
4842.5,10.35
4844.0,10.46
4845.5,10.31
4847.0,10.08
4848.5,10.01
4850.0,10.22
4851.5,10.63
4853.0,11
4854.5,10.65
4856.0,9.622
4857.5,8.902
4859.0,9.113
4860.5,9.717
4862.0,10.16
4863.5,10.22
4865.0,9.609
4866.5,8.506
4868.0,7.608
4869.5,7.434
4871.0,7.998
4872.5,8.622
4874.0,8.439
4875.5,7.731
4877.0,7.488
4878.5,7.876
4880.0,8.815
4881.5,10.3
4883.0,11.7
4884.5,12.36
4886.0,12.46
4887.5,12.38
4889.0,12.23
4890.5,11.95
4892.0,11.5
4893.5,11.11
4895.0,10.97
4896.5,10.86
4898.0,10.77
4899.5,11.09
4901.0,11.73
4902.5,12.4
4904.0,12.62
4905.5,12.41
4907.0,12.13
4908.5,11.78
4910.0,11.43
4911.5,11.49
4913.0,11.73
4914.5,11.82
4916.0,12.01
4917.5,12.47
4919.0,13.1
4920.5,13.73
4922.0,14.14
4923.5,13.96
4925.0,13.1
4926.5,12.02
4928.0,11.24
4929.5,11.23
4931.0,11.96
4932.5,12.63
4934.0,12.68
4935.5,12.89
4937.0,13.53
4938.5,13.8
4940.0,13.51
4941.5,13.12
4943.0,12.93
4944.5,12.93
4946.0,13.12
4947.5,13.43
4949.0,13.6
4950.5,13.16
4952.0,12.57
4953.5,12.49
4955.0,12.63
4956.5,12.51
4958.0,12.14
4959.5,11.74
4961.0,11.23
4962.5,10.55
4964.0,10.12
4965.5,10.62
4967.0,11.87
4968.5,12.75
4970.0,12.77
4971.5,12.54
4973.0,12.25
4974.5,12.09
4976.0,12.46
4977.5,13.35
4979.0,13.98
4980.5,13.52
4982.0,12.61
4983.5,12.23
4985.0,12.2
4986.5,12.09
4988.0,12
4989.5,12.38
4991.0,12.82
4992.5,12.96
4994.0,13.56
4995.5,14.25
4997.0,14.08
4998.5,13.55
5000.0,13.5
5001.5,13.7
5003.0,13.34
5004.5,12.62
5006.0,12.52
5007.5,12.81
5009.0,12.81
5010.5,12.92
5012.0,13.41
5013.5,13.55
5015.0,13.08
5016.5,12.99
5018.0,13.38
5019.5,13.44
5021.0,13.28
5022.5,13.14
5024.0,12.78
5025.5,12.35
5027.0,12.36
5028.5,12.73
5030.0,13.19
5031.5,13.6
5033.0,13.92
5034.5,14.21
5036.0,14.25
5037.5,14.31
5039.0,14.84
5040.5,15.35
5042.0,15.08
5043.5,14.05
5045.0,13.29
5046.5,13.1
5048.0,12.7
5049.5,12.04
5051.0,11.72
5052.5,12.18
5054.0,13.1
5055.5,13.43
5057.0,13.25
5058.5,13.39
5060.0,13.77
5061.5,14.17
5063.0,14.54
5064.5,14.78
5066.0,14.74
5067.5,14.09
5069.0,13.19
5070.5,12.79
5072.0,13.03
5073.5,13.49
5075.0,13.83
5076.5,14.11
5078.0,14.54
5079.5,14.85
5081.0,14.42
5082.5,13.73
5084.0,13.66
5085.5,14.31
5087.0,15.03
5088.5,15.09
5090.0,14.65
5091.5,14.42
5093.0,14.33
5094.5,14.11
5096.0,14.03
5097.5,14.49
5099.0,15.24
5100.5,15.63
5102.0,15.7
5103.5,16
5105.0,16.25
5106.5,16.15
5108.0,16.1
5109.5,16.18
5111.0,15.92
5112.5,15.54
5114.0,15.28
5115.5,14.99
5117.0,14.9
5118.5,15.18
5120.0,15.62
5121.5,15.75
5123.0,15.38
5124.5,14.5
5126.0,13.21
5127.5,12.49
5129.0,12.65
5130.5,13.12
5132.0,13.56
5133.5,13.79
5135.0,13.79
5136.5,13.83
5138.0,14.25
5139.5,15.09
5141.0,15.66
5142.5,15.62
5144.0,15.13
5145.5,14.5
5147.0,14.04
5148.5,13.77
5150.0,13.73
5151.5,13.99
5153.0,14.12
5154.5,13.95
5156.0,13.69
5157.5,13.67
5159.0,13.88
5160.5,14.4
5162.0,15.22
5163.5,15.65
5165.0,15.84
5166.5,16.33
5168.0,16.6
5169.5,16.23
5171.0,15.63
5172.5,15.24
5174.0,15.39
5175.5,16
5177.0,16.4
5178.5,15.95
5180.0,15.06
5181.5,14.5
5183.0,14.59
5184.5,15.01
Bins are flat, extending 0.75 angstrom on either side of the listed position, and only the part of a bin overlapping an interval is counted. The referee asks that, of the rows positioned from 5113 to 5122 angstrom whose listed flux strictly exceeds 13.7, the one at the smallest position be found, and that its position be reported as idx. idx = 5114.0 angstrom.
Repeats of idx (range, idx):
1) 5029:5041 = 5033.0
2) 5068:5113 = 5075.0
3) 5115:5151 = 5115.5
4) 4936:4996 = 4938.5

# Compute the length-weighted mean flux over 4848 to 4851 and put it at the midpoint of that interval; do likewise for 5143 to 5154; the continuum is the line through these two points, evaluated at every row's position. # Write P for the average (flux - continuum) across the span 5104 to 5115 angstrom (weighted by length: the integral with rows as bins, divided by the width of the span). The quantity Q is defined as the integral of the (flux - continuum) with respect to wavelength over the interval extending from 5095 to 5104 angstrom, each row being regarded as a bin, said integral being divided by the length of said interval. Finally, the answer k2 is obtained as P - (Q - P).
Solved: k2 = 2.8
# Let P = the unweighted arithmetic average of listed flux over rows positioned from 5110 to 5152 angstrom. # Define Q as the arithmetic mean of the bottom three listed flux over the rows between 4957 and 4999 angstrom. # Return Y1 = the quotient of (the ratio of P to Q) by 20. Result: 0.069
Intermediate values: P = 14.5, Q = 10.4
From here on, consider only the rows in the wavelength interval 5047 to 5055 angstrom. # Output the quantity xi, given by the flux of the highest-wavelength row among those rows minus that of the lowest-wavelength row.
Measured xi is 0.4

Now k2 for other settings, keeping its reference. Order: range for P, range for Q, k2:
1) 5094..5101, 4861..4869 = 3.5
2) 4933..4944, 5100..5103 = 1.5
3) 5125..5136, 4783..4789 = -2.0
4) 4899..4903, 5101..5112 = -0.6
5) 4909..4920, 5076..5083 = 0.9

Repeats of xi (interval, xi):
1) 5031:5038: 0.7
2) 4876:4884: 4.2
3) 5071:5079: 1.5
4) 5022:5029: -0.4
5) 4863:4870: -2.8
